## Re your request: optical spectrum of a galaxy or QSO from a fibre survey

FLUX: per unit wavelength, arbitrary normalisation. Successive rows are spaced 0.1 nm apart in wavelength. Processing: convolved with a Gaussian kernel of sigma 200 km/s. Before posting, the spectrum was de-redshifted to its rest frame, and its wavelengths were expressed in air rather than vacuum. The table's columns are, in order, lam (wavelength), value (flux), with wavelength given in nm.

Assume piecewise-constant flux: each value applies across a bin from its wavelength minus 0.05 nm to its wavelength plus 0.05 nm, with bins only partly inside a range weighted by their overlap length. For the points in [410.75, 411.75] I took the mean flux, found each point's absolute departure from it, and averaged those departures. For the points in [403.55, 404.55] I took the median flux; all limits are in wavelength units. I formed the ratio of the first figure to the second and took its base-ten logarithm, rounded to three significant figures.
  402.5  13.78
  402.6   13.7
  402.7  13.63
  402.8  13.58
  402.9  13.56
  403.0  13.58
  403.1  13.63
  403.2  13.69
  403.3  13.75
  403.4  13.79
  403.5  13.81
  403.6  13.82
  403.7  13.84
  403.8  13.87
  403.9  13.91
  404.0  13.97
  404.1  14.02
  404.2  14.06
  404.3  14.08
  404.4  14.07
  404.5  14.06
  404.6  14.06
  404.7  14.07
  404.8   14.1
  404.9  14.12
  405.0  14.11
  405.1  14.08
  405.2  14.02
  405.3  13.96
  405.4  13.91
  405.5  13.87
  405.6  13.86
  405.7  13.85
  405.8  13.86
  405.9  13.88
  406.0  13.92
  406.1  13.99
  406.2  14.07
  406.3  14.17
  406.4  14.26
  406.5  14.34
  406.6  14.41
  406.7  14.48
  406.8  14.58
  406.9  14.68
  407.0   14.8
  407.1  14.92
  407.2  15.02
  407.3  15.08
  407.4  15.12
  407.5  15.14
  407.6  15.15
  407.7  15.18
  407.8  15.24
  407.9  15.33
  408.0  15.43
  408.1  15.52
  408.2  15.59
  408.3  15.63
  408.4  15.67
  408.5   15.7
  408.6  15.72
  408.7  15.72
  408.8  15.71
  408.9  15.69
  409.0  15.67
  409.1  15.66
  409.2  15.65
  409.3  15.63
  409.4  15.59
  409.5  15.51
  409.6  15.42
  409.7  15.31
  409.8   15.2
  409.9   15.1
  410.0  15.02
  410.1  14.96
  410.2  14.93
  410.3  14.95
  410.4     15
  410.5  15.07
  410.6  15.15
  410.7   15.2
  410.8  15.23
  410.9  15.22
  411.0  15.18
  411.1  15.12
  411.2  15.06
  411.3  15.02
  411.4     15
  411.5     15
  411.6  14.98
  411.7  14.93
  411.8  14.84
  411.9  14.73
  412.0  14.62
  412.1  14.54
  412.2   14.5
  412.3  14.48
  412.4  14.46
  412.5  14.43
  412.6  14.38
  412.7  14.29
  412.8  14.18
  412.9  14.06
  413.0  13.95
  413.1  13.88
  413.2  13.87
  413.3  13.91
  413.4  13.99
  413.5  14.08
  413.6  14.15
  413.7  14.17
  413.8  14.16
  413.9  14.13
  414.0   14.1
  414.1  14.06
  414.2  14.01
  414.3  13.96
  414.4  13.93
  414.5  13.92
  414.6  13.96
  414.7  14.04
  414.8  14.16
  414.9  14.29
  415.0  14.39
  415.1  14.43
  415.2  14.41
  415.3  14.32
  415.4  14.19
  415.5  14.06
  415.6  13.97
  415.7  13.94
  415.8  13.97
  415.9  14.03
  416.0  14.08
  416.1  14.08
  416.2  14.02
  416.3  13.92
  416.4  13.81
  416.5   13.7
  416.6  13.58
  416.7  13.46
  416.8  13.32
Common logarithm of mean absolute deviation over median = -2.19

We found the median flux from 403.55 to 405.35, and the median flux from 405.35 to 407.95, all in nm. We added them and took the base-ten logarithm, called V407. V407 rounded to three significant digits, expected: 1.45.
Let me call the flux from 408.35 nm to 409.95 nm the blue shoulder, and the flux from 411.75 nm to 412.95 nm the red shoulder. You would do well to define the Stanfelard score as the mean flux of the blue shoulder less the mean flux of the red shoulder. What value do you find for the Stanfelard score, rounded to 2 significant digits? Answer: 1.1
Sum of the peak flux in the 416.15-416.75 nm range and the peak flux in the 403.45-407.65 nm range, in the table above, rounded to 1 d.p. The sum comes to 29.2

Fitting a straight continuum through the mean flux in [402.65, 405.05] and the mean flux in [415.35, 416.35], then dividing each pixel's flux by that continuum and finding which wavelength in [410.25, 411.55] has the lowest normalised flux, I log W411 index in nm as 410.3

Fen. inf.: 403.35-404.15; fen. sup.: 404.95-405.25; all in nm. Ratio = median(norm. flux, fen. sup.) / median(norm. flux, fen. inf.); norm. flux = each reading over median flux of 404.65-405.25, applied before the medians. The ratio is 1.016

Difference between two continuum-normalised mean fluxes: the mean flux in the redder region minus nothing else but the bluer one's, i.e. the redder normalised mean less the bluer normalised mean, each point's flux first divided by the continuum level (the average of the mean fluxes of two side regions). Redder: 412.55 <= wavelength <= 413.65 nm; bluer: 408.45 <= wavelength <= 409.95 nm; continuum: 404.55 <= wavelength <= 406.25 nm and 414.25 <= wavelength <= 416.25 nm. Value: -0.11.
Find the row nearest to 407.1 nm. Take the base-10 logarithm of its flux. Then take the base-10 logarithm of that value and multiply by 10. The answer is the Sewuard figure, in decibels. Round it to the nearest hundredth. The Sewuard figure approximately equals 0.70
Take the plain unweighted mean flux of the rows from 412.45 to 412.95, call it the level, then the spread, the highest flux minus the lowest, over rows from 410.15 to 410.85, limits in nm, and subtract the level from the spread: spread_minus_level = -14.0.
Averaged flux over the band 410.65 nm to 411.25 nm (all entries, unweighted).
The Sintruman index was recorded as 15.2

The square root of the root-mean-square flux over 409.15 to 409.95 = 3.93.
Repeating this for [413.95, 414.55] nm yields 3.74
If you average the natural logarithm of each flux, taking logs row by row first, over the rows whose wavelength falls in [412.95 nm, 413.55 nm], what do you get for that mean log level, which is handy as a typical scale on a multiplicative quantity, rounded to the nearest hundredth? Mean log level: 2.64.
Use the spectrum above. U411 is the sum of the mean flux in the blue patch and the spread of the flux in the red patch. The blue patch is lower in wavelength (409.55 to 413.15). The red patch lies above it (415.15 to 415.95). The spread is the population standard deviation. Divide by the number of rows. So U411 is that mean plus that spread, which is 15.0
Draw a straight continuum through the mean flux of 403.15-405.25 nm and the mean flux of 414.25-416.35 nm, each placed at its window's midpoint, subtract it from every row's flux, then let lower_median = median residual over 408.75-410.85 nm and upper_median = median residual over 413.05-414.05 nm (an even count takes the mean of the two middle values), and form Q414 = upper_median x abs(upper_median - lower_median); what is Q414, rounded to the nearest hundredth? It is 0.01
